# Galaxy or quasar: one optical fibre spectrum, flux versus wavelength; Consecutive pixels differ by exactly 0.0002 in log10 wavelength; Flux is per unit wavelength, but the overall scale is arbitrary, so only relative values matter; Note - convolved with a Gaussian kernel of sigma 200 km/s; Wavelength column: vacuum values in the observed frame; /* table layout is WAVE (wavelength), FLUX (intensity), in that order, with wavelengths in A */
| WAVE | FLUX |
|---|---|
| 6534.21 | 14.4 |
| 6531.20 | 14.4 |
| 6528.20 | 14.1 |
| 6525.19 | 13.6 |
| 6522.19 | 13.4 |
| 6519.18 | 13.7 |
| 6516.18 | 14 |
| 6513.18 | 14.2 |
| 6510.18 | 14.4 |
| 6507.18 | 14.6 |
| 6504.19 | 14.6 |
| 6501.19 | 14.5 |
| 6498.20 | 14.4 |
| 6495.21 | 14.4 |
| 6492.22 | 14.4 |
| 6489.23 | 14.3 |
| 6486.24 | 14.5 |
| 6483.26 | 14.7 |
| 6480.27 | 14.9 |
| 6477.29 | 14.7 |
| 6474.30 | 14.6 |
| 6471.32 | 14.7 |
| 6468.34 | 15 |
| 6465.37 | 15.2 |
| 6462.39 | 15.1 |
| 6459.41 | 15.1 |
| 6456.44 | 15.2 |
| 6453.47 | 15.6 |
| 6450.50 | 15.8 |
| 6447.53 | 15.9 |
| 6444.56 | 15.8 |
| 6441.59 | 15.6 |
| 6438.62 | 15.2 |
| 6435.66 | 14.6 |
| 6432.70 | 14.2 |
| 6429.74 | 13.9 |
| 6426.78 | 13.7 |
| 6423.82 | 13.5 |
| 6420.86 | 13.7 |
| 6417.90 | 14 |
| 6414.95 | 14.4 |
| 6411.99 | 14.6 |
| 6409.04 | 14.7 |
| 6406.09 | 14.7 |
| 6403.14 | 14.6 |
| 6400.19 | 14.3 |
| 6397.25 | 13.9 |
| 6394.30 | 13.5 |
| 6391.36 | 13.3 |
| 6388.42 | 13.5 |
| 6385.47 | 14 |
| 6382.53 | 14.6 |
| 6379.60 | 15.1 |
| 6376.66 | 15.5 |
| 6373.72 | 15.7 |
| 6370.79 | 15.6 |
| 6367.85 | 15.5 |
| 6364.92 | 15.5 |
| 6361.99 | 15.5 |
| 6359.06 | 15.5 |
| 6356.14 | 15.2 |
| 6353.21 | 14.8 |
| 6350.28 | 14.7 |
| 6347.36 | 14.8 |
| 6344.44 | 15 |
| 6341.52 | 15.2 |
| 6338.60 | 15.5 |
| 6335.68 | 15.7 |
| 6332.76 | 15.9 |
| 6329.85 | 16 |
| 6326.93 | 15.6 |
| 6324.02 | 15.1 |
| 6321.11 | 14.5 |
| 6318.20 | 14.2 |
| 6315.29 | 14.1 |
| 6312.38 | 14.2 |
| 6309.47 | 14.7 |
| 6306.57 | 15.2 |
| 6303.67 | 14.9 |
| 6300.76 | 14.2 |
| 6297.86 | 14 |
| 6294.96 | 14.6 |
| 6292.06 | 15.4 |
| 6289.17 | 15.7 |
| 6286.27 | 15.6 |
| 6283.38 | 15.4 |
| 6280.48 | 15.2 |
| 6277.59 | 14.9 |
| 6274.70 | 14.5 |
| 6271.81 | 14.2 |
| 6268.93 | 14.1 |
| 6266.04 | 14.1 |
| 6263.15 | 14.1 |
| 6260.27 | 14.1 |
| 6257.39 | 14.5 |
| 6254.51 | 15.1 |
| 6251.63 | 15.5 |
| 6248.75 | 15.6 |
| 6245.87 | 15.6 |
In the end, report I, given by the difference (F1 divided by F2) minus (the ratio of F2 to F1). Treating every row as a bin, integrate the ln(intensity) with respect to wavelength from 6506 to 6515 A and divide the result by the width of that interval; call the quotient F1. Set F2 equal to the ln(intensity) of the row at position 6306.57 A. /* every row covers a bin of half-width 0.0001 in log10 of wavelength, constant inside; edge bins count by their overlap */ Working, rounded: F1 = 2.66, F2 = 2.72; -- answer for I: -0.042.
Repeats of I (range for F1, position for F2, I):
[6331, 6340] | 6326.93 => 0.005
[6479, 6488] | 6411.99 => 0.004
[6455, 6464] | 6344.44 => 0.006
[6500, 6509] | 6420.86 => 0.046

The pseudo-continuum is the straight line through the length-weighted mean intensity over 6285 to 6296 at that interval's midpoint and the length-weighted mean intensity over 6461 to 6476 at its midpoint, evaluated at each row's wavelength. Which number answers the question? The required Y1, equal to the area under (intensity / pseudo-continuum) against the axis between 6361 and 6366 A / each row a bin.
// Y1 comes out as 5.11 A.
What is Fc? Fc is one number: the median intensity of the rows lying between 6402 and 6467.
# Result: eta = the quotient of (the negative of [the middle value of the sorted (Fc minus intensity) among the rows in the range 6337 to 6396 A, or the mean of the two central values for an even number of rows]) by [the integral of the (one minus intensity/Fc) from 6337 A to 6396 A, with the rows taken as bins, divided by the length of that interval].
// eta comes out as -33.6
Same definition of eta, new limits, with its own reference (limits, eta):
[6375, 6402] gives -20.7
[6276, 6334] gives -16.6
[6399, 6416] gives -10.4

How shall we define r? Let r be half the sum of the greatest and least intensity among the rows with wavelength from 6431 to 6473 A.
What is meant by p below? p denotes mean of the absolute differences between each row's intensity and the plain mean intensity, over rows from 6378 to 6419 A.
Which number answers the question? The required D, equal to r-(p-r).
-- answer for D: 29.6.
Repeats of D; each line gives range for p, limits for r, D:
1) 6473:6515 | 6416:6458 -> 29.3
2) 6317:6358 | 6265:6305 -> 29.3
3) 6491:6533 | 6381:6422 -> 27.7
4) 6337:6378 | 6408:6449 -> 29.1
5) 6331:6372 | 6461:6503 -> 29.2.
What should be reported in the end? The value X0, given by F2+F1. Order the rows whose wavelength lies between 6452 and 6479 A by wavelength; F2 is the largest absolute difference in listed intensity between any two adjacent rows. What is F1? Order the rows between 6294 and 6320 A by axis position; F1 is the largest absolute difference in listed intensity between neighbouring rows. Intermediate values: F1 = 0.70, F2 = 0.40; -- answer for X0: 1.10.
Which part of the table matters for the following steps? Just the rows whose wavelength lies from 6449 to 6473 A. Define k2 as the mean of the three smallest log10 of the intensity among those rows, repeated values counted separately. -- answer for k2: 1.17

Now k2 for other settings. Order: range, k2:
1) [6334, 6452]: 1.13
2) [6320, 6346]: 1.17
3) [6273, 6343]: 1.15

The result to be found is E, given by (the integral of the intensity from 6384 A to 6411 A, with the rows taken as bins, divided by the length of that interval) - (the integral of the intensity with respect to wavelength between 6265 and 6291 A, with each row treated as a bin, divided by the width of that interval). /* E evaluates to -0.8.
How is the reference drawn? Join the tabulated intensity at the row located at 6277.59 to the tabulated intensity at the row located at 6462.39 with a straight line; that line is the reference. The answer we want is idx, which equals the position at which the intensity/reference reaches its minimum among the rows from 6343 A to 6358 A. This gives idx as 6350.28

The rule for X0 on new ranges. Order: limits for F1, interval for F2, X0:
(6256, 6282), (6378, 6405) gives 1.00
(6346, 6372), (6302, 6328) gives 1.00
